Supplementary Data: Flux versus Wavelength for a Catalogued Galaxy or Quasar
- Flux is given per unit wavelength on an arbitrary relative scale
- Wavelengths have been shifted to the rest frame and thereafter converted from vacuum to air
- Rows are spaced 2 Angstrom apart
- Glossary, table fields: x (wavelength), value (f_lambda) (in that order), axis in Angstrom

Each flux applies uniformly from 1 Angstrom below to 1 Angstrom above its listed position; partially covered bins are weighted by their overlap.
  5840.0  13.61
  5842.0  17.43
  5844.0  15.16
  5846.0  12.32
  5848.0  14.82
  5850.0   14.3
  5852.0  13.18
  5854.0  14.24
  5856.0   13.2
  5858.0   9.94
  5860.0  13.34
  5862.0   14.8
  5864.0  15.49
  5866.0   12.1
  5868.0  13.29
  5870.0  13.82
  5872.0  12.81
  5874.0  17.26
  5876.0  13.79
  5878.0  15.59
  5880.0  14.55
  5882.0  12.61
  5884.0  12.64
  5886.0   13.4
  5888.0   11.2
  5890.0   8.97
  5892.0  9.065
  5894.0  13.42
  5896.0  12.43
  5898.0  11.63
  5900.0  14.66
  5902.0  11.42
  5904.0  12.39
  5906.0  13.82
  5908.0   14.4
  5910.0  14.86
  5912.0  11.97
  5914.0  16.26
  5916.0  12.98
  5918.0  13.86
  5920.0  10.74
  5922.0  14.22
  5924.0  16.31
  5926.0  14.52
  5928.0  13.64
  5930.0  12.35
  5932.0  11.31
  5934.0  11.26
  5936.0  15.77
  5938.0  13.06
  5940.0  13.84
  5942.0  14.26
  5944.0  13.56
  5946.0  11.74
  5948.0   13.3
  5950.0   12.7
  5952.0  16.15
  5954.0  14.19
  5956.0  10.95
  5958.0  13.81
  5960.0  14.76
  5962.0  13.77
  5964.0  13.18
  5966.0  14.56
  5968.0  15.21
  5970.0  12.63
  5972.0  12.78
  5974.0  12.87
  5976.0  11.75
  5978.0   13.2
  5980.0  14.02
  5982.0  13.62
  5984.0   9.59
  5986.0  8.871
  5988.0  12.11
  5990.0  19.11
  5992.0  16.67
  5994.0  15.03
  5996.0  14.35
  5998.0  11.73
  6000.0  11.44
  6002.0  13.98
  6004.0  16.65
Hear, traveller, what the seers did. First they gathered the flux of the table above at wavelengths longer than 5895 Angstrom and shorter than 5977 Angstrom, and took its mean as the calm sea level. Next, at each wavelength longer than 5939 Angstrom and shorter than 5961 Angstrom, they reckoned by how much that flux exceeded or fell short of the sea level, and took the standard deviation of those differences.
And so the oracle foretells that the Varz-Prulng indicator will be 1.4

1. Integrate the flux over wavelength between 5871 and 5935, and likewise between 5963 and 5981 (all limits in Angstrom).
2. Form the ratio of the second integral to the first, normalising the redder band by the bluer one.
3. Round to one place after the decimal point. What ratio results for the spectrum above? 0.3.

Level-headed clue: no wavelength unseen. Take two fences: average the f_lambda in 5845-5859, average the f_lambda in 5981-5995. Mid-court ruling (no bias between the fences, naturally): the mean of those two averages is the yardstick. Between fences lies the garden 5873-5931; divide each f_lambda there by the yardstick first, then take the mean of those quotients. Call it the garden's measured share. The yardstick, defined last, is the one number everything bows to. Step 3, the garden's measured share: 0.99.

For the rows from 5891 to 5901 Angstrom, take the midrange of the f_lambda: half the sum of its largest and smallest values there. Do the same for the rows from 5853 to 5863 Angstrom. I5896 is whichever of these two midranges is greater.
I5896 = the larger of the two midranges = 12.4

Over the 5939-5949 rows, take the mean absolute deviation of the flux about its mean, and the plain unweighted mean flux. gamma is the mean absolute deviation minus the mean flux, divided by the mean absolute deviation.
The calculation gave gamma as -19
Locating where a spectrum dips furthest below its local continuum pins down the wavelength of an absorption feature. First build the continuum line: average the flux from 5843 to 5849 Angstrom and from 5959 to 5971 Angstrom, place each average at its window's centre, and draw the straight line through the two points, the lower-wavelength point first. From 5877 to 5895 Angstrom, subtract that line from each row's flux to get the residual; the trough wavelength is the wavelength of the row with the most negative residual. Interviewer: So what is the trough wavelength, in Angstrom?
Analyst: 5890.0 Angstrom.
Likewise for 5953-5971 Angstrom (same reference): 5956.0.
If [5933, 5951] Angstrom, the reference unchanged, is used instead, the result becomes 5934.0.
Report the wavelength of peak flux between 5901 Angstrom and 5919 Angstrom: 5914.0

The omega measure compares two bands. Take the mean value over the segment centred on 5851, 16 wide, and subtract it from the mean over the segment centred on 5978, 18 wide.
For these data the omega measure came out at -1.2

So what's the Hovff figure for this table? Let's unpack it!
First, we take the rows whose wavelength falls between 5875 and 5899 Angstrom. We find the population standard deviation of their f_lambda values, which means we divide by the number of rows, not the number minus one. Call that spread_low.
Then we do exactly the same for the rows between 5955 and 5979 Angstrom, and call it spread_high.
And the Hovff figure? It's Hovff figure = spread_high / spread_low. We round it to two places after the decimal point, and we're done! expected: 0.62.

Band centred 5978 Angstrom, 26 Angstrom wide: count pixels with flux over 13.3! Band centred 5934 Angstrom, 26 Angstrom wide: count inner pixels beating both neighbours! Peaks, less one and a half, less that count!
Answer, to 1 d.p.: -3.5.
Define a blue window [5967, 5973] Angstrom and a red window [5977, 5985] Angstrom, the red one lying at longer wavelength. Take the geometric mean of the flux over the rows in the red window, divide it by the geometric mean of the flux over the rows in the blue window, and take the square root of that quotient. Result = 0.96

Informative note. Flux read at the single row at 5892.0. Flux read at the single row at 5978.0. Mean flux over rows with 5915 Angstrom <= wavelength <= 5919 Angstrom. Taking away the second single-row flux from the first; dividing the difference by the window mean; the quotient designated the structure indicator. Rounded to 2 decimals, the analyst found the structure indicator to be -0.31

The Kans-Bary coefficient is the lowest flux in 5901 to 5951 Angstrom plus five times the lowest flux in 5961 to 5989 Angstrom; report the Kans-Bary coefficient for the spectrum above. 55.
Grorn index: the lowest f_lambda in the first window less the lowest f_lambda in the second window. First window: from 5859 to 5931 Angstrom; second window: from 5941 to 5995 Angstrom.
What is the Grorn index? 0.10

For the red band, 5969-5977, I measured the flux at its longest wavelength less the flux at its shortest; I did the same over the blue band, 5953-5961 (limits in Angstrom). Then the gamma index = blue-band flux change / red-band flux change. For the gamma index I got -0.6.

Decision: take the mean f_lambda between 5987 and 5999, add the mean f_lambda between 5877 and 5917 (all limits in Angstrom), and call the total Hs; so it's 27.7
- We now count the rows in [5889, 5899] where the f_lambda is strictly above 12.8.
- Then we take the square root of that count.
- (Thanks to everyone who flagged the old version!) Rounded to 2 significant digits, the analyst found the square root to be 1.0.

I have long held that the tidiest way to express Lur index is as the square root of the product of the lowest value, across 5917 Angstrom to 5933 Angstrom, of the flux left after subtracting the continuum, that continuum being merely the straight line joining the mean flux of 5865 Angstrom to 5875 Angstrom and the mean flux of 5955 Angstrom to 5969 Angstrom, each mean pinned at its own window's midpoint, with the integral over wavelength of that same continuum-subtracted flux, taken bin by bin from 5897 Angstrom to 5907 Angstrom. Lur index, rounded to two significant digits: 5.6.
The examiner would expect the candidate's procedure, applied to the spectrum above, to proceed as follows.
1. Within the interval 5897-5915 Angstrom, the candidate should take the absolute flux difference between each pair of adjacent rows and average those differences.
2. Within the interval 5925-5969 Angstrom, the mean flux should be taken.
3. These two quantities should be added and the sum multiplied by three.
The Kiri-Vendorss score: 47.0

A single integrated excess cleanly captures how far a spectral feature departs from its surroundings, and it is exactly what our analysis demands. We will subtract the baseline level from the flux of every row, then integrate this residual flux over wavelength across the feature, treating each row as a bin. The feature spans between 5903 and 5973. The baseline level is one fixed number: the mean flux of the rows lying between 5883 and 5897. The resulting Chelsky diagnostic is 139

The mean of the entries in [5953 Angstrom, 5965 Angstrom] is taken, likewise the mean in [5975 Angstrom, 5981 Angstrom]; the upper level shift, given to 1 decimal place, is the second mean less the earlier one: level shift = -0.5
